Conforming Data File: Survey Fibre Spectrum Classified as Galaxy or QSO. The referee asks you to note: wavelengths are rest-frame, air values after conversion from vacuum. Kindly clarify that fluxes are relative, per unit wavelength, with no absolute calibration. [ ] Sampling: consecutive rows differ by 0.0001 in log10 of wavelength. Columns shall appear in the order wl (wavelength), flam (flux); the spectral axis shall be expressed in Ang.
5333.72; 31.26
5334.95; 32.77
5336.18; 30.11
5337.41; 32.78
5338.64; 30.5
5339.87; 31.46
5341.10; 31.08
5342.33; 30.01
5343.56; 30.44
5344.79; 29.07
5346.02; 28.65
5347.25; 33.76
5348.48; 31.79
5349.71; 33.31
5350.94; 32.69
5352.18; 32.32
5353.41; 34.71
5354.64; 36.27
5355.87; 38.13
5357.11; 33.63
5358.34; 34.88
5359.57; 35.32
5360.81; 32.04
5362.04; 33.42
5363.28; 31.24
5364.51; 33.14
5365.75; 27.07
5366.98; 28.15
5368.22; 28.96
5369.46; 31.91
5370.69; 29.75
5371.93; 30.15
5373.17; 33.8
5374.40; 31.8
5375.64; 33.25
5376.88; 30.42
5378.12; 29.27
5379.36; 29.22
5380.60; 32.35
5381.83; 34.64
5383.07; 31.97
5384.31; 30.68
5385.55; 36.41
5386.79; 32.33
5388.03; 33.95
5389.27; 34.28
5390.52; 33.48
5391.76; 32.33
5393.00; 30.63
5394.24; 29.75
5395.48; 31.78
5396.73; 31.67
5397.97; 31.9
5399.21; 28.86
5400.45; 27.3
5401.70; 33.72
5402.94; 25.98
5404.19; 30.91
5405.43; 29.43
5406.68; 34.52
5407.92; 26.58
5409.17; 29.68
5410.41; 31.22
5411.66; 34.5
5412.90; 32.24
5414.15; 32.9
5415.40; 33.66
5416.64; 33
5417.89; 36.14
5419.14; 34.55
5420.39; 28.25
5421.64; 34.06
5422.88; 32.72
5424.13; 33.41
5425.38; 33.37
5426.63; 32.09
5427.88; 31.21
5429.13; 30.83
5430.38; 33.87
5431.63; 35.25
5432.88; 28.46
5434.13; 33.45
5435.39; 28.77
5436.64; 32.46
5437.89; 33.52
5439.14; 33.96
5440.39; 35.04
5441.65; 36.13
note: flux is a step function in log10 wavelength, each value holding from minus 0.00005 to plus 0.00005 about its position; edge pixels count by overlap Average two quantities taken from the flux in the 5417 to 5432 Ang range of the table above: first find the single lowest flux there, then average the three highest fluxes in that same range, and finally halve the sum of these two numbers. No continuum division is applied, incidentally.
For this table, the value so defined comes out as 31.8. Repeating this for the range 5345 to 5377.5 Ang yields 31.8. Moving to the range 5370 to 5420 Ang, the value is 30.9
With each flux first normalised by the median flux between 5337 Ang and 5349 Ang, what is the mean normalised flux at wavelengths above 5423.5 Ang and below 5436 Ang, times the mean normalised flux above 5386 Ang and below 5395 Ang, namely 1.10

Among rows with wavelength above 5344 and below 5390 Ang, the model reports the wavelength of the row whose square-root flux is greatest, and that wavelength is 5355.87 Ang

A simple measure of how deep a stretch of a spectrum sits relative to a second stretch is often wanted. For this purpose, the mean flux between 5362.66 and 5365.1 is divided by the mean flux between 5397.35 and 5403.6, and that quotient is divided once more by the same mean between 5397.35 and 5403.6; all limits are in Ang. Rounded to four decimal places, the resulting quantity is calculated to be 0.0369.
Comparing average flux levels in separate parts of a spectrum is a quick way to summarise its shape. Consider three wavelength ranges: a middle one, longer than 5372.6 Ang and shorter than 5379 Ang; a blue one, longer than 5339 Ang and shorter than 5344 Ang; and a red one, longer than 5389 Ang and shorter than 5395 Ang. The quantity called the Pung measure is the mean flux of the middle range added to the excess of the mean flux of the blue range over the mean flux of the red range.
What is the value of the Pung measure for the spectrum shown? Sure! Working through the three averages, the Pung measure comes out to 30.4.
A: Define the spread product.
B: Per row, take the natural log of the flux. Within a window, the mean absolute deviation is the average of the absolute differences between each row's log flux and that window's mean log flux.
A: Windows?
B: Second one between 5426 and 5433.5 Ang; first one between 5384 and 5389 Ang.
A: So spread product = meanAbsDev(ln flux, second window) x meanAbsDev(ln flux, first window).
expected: 0.0031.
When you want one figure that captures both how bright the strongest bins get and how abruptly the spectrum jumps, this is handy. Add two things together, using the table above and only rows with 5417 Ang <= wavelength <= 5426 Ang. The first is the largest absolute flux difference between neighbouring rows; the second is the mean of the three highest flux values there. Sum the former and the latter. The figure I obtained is 41.2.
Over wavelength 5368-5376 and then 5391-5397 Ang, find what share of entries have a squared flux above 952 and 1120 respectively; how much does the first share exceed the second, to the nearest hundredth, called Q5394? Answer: 0.57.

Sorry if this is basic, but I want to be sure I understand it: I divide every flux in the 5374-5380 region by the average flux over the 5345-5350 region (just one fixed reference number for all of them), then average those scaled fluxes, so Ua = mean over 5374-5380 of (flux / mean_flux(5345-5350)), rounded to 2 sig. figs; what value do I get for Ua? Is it 0.97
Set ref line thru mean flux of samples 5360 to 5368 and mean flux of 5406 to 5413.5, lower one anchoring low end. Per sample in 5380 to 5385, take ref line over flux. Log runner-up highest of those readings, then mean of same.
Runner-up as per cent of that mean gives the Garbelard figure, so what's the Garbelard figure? 101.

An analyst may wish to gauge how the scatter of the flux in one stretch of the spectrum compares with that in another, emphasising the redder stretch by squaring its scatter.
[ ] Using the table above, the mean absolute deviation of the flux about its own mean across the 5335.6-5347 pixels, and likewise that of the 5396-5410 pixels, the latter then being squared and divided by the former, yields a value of 5.8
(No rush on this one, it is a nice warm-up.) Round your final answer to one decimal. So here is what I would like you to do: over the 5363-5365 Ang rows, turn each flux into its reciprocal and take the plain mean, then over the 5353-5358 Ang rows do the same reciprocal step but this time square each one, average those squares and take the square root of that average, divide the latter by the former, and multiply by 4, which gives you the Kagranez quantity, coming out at 3.6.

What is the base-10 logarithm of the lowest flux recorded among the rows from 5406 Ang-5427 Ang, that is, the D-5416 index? 1.42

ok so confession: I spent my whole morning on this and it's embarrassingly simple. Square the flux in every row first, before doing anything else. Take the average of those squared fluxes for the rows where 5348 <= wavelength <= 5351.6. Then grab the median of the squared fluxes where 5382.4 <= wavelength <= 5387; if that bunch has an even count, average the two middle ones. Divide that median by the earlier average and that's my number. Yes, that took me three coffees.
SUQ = 0.972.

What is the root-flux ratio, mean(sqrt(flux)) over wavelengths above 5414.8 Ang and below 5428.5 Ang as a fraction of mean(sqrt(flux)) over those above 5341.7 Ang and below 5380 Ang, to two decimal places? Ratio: 1.02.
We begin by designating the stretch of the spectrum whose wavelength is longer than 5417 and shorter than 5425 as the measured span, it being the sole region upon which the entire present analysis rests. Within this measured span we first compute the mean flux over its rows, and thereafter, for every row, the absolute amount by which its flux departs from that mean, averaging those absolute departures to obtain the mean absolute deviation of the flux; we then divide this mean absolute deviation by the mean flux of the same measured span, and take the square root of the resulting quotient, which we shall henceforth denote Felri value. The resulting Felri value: 0.233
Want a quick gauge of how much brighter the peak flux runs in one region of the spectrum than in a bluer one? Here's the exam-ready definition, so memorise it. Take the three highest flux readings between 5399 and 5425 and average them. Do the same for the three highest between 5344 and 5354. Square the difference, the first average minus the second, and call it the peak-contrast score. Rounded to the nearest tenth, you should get 1.3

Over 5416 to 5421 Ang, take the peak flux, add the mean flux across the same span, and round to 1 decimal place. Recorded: 69.1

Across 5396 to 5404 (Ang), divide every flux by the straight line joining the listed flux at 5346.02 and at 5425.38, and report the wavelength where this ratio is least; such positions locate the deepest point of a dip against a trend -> 5402.94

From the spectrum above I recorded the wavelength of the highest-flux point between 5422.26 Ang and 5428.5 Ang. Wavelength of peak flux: 5424.13 Ang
